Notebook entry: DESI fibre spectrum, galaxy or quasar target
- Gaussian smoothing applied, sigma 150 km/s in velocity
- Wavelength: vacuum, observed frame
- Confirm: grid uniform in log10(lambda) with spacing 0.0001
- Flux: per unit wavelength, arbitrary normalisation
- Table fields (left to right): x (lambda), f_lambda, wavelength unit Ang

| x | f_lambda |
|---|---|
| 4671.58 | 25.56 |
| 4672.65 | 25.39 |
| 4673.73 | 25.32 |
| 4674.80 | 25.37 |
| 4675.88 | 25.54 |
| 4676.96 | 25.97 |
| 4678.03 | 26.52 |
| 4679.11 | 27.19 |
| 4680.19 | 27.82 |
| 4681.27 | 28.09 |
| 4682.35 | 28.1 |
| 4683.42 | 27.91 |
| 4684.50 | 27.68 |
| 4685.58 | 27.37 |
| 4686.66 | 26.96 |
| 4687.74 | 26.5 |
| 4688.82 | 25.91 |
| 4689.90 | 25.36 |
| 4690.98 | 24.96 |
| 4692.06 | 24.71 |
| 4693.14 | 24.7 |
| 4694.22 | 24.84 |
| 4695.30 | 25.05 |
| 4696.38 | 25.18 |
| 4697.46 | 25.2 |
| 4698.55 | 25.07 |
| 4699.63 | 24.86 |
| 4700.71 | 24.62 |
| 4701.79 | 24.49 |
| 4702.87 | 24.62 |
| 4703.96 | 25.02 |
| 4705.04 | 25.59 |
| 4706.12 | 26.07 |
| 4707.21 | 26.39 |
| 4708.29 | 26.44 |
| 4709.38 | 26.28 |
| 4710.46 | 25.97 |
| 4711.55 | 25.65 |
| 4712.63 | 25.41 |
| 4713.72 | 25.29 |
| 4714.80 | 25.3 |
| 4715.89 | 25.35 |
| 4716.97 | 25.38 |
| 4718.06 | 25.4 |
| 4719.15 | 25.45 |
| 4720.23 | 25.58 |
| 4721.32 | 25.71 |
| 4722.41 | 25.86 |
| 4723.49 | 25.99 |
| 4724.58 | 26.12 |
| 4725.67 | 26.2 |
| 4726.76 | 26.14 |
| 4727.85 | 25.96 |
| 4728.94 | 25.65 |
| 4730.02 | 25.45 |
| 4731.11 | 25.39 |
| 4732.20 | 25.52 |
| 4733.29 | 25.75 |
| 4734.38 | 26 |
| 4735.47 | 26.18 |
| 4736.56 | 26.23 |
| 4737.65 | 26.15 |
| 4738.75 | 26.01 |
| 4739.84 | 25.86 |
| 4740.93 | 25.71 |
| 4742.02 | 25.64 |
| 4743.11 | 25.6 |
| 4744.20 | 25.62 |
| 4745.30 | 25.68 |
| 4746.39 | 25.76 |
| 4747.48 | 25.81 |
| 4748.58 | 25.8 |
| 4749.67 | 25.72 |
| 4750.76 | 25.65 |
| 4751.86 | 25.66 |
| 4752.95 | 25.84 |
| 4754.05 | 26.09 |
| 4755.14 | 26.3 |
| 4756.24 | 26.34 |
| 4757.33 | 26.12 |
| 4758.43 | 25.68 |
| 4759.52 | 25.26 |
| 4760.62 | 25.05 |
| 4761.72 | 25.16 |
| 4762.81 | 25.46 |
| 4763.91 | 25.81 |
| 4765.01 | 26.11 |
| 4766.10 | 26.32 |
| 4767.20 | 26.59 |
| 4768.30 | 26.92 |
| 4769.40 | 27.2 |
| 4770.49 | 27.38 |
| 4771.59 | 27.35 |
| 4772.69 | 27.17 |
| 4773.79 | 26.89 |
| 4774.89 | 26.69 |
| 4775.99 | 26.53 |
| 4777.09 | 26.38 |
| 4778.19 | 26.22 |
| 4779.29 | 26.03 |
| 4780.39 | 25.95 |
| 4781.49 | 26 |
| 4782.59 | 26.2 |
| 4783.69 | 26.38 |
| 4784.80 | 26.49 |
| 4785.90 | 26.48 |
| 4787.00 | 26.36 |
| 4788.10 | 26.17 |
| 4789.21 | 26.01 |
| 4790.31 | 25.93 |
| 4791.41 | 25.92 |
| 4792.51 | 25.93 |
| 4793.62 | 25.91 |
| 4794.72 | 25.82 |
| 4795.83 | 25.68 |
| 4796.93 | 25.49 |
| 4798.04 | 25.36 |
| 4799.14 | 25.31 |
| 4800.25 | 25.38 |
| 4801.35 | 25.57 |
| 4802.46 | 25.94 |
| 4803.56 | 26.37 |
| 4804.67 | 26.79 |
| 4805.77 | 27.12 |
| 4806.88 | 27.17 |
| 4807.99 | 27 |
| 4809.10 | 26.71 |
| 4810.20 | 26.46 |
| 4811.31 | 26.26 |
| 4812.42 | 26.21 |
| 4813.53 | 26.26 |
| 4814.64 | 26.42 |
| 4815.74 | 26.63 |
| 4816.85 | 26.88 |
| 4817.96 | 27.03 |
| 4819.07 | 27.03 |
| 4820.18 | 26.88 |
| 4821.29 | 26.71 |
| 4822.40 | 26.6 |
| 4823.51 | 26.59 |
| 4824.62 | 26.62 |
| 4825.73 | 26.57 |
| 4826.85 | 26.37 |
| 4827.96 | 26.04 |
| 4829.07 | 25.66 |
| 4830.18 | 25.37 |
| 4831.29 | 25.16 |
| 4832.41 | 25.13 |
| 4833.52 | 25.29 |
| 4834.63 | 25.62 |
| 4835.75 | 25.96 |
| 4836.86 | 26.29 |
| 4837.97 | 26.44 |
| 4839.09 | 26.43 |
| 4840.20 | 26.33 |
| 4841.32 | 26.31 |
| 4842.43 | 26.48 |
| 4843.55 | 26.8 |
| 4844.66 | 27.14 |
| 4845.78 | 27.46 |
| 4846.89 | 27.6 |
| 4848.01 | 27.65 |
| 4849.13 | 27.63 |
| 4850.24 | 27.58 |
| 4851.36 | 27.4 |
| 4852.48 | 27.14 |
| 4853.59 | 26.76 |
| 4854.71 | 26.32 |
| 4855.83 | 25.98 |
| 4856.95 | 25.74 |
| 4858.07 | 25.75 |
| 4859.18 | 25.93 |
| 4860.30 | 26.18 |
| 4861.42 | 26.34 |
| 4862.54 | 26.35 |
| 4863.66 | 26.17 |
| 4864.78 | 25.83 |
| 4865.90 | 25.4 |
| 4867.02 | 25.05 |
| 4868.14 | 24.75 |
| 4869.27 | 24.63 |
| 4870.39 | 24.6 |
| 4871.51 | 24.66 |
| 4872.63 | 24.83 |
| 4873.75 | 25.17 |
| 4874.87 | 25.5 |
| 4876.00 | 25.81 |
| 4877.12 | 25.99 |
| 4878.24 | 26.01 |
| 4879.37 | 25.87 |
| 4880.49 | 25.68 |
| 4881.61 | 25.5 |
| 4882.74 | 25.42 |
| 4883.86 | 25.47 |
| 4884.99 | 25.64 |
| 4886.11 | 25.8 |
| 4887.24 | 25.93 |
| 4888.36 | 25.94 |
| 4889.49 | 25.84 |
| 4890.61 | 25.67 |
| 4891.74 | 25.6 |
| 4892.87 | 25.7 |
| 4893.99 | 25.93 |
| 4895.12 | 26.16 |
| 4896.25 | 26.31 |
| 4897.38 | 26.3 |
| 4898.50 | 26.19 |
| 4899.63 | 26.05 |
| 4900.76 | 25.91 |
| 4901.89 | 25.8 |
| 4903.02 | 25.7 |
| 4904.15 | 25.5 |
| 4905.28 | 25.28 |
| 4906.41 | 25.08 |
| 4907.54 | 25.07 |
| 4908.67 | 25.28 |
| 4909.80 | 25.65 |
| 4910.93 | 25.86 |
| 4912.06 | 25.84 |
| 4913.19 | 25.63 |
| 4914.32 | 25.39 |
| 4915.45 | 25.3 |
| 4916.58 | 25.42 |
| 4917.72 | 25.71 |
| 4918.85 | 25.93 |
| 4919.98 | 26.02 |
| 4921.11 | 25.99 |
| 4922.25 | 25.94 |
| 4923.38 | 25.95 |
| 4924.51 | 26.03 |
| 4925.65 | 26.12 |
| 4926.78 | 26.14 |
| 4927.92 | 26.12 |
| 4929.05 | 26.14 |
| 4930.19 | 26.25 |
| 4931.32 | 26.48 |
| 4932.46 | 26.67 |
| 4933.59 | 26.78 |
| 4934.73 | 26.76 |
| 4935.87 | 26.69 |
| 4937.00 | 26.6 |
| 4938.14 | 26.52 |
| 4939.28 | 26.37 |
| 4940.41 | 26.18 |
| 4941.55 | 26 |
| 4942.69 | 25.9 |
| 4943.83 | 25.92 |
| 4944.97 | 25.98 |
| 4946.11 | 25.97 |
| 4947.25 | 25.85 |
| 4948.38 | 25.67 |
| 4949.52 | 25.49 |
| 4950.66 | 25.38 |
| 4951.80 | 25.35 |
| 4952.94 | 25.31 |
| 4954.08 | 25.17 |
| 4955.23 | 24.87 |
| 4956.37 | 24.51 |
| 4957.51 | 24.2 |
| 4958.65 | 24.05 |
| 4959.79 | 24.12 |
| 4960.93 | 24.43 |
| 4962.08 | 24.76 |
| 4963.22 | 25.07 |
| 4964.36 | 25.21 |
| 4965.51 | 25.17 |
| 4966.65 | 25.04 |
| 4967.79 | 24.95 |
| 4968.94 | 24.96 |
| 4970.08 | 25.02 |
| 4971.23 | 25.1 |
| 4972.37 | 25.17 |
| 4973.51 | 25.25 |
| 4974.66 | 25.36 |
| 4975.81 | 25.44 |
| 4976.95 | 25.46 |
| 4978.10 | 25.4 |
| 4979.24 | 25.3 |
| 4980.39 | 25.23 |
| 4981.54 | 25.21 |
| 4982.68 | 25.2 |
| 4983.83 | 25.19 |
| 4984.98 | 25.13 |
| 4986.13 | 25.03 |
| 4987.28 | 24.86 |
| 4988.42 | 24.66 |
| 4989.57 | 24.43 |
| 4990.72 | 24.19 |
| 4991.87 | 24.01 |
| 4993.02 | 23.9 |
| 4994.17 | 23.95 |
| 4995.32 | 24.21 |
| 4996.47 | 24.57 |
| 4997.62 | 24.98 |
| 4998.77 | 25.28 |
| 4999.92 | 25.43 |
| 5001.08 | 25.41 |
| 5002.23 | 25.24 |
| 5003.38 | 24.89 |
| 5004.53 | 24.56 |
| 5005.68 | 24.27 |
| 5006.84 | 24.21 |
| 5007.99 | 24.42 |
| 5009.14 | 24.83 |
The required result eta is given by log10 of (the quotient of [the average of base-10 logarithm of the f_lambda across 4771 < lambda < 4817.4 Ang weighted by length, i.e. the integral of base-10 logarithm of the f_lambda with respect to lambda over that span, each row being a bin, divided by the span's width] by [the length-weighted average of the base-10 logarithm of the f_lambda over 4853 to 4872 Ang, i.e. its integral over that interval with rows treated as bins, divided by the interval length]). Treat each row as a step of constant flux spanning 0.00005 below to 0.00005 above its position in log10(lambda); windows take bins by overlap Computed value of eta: 0.0031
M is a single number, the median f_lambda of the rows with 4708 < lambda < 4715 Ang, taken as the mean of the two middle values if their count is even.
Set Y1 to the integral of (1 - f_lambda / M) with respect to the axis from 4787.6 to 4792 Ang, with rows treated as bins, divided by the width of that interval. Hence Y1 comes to -0.014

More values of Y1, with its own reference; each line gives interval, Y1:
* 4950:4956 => 0.018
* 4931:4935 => -0.040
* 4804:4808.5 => -0.053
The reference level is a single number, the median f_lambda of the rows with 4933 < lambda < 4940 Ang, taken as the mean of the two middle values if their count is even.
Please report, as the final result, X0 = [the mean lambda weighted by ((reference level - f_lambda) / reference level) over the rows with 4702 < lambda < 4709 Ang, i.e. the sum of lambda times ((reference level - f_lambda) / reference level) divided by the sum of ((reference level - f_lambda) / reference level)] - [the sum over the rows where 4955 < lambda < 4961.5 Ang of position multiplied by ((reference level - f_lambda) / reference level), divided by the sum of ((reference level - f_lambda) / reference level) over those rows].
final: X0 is -253.9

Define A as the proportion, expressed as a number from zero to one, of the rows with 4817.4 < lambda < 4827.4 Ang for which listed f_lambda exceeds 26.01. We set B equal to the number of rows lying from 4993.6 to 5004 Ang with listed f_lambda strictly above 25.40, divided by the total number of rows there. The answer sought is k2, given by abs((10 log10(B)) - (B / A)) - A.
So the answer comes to 6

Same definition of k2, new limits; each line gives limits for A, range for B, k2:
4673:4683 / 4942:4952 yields 2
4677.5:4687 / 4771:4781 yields 0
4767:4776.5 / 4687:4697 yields 6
